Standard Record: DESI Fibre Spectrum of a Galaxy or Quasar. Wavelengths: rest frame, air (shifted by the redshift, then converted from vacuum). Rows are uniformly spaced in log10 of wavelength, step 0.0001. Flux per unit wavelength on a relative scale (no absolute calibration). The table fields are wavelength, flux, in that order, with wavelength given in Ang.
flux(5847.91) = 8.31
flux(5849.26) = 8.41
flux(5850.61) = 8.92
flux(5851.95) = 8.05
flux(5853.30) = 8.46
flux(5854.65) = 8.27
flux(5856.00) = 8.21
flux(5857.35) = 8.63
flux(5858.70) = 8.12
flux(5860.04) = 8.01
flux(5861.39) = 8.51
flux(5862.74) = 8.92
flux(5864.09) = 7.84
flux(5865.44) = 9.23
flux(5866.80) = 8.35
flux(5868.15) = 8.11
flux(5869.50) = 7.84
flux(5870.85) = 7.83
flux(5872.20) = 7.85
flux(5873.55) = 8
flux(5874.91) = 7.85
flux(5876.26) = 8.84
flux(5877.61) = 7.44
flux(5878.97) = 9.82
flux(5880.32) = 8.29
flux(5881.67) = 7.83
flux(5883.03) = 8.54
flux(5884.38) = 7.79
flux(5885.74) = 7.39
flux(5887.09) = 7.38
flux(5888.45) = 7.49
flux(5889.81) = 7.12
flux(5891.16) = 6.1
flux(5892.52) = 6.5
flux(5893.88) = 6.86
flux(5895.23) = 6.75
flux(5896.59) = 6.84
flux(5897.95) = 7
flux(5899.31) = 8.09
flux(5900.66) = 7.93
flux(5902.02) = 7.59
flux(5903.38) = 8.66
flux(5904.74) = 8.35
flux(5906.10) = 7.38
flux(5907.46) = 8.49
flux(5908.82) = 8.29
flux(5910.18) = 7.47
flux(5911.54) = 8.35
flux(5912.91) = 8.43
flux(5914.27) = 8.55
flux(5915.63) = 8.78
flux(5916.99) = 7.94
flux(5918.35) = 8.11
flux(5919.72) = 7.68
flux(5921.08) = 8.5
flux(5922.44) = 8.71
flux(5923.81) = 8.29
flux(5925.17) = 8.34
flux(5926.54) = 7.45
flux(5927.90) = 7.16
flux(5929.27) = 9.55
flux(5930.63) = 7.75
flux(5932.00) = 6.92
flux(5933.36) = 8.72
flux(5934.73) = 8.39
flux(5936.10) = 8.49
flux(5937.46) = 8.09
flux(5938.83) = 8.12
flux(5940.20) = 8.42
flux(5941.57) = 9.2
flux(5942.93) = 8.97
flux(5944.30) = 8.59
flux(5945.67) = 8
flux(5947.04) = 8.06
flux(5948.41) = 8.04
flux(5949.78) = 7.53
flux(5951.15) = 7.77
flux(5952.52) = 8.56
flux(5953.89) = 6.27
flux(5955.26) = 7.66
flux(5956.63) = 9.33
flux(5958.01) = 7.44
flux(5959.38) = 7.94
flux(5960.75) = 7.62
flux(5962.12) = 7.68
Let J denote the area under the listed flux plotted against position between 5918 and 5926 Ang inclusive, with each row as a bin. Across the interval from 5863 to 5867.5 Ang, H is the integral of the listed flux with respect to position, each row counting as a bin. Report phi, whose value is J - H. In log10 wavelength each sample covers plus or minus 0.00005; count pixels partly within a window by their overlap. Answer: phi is 28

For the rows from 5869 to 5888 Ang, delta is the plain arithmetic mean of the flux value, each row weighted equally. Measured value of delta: 8.05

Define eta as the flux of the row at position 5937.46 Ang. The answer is 8.09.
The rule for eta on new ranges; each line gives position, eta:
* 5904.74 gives 8.35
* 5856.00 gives 8.21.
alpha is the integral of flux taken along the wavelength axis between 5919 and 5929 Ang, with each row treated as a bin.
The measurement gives 80.8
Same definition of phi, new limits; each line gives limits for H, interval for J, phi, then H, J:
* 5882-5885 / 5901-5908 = 32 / 24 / 57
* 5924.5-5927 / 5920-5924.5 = 18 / 20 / 38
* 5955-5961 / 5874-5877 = -23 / 48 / 25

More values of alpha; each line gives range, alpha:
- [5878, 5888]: 81.1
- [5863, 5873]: 81.8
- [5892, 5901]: 64.1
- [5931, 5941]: 81.6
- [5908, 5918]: 82.6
